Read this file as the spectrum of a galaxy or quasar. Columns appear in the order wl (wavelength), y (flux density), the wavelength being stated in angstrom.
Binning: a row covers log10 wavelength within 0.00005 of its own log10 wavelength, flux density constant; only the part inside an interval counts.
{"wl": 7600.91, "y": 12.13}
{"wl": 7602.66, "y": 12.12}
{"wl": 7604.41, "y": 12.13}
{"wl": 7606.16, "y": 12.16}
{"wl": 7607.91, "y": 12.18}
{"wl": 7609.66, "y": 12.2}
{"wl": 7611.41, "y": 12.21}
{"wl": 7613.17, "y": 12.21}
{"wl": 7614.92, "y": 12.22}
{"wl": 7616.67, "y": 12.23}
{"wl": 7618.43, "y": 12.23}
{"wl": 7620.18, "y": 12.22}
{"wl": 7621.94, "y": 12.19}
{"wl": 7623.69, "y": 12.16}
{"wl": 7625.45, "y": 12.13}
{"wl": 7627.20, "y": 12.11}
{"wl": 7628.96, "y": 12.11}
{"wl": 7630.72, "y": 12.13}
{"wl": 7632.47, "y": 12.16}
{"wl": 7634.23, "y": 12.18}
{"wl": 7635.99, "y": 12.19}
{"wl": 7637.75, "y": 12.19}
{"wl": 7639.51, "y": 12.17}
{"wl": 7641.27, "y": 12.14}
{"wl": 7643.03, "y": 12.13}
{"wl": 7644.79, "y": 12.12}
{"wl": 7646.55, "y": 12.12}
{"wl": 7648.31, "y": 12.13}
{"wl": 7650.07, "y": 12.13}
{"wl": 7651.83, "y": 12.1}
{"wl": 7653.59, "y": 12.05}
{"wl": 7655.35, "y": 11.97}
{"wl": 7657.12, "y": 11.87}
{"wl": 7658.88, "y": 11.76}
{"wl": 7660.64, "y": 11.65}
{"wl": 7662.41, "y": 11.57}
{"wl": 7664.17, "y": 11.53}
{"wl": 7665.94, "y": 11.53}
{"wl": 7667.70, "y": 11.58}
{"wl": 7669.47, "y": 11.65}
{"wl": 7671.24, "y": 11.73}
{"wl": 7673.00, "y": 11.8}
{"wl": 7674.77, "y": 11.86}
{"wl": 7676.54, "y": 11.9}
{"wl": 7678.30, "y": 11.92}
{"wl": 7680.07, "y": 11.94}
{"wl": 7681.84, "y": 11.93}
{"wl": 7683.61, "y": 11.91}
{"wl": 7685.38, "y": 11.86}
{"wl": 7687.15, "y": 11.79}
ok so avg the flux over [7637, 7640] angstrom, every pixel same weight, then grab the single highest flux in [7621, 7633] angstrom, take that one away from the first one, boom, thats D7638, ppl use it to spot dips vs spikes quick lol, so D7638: 0.0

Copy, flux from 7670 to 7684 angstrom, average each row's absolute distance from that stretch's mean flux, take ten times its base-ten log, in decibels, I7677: -12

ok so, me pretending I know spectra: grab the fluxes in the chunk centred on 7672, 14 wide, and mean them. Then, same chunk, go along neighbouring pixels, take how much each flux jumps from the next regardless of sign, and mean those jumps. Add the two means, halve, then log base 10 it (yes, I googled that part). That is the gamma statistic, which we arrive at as 0.771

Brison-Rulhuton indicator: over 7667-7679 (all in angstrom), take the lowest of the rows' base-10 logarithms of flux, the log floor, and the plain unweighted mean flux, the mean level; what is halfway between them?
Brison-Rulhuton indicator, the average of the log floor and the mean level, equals 6.42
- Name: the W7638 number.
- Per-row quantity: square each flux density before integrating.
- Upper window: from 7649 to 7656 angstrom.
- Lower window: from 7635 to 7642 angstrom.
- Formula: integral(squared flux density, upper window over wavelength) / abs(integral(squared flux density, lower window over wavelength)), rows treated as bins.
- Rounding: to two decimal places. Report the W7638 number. 0.98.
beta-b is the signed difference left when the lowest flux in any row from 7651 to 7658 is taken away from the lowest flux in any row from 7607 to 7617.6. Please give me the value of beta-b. 0.31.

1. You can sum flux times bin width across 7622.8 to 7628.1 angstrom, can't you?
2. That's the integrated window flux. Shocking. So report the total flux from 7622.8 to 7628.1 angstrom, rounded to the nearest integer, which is 64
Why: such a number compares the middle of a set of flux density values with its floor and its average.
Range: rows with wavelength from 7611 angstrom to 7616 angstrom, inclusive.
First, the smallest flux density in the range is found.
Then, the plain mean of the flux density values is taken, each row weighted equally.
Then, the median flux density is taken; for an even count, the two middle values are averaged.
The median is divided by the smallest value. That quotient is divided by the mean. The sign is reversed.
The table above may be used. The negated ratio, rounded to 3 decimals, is -0.082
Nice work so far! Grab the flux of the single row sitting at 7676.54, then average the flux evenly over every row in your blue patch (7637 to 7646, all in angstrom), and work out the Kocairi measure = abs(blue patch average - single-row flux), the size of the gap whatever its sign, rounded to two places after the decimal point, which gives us 0.25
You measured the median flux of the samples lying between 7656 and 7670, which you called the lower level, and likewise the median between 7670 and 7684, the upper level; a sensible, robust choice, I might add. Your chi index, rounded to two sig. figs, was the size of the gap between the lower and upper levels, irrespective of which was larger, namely 0.29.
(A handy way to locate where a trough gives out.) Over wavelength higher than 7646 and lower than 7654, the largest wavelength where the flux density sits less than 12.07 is 7653.59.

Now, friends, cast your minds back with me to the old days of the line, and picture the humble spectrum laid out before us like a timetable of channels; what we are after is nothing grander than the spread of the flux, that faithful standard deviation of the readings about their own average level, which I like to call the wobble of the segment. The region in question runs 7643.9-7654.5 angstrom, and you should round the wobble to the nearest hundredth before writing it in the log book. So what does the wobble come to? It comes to 0.03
